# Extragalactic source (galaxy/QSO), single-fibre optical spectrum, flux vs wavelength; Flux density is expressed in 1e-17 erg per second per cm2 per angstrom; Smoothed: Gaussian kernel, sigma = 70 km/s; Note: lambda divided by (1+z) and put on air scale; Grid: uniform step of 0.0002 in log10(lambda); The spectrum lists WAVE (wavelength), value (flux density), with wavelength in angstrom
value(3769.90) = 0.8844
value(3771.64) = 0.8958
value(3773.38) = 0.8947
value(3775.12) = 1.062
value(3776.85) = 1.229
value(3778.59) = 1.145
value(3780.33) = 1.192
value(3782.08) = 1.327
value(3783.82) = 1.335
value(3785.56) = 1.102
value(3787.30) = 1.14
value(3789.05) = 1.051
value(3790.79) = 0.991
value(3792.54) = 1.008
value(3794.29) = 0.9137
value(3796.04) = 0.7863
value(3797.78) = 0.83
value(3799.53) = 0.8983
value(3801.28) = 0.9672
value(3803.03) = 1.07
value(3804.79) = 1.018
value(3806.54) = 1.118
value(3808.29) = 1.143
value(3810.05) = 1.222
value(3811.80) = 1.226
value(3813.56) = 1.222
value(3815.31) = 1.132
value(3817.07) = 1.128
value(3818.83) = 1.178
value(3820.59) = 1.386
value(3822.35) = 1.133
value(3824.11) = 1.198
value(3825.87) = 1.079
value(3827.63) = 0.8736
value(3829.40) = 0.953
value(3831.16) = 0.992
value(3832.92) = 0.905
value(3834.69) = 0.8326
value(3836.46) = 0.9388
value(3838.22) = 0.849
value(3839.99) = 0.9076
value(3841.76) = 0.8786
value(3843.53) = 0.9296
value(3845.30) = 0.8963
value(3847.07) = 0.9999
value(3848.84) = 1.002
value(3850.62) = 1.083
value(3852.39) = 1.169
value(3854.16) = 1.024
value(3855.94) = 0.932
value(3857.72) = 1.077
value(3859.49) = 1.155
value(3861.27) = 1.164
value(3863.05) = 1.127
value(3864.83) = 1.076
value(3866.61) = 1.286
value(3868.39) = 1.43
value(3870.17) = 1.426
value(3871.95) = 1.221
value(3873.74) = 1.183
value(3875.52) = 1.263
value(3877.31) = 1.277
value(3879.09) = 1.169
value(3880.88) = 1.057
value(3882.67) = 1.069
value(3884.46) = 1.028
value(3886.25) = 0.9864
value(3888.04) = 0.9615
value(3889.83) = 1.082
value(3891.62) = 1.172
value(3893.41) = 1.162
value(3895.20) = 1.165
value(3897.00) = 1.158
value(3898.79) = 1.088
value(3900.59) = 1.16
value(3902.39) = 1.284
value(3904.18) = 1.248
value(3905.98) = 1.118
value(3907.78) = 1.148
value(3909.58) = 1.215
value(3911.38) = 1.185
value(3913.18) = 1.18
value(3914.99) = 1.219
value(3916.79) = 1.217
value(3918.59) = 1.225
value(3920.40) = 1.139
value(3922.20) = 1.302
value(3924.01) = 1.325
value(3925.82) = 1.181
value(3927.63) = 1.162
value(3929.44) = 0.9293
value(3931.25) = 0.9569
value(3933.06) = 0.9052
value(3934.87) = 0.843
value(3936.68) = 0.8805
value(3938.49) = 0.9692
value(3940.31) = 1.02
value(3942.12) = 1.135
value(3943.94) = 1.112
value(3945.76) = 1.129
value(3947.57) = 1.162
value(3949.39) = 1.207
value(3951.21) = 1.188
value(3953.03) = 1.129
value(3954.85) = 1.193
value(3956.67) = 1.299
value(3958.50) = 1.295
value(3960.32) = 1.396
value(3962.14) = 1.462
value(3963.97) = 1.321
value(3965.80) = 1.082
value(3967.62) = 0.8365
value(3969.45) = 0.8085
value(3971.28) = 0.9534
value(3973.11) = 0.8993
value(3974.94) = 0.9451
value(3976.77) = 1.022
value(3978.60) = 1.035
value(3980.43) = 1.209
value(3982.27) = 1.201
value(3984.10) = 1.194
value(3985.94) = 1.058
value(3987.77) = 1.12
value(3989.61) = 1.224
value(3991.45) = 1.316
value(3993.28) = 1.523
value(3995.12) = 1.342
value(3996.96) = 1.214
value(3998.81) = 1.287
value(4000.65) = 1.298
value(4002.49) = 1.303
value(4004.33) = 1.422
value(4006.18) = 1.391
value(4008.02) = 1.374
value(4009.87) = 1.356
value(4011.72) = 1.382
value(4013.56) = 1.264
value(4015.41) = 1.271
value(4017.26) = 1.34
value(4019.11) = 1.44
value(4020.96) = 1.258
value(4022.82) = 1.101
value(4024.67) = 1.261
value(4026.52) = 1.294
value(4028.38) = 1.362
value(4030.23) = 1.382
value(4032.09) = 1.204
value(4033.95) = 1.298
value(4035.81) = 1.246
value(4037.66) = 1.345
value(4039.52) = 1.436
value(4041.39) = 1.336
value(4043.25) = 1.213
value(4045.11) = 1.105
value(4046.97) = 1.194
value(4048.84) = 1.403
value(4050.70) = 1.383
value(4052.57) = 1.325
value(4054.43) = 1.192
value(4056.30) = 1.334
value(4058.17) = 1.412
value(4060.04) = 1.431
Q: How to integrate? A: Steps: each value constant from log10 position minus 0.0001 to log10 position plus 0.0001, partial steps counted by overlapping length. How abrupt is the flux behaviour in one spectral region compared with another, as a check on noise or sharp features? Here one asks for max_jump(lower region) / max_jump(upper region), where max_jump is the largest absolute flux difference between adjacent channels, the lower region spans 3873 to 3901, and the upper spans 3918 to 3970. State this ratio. 0.5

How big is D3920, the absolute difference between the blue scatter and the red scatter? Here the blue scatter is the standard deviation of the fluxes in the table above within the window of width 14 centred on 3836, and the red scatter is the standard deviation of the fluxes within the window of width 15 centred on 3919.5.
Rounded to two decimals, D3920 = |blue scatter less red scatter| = 0.01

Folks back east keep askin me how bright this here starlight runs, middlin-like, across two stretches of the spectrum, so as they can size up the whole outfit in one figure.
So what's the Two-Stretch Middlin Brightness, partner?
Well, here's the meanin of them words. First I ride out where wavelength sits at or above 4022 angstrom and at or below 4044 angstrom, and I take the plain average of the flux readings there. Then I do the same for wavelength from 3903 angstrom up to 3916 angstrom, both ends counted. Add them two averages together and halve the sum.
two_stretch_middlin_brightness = 1.24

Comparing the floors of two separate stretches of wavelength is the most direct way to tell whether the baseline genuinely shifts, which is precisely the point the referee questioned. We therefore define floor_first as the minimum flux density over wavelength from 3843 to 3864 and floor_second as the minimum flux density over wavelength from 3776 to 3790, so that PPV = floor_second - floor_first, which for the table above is 0.15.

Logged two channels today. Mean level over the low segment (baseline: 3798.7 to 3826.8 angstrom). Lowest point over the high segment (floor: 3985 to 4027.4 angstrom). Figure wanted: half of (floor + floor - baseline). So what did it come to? 0.49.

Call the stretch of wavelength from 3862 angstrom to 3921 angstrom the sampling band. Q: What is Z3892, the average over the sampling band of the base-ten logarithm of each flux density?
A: 0.07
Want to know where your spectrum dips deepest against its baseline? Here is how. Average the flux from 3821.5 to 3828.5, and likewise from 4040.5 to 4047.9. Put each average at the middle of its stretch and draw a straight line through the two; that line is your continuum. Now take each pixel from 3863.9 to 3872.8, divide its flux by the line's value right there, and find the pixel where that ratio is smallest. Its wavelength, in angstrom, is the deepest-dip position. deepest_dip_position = 3864.83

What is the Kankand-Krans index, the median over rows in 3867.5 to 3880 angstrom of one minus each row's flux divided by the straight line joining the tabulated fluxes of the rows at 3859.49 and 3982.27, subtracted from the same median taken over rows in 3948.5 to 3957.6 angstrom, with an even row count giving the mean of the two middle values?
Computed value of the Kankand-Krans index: 0.09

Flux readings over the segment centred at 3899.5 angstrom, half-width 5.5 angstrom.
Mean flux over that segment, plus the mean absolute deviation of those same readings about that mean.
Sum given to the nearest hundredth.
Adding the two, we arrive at 1.24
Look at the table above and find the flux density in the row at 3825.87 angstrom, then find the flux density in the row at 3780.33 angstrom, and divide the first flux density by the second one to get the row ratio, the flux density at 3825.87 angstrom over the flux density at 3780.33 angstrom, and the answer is 0.91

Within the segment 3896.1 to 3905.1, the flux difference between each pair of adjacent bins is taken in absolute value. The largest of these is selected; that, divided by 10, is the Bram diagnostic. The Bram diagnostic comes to 0.0124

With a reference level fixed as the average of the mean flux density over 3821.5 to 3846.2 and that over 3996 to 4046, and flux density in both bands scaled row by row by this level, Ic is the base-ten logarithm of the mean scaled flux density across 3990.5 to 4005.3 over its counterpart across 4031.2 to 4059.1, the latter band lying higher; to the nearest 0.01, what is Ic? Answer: 0.01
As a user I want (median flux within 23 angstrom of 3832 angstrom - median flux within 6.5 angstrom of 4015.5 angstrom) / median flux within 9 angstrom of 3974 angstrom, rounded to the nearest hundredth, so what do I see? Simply -0.33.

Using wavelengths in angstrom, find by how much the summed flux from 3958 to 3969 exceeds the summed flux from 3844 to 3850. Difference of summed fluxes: 4.5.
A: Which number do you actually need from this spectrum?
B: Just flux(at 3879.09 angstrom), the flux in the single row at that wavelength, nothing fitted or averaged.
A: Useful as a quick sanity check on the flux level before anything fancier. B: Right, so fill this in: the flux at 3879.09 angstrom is 1.169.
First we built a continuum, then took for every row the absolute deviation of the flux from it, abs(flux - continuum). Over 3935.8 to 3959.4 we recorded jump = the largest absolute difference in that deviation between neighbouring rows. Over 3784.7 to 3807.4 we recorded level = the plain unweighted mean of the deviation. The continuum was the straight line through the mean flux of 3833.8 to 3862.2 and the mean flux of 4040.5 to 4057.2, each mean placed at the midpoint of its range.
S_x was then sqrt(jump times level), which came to 0.108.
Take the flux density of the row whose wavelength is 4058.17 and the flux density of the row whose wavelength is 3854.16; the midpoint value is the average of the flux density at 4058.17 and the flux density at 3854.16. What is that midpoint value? 1.22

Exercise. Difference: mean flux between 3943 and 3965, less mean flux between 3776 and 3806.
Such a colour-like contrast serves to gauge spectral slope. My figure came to 0.18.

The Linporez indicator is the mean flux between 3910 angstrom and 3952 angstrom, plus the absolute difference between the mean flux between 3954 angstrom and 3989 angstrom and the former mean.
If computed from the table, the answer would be 1.12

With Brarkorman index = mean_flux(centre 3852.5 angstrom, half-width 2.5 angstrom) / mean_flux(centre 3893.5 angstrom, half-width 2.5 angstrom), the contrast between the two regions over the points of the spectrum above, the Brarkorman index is 0.94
